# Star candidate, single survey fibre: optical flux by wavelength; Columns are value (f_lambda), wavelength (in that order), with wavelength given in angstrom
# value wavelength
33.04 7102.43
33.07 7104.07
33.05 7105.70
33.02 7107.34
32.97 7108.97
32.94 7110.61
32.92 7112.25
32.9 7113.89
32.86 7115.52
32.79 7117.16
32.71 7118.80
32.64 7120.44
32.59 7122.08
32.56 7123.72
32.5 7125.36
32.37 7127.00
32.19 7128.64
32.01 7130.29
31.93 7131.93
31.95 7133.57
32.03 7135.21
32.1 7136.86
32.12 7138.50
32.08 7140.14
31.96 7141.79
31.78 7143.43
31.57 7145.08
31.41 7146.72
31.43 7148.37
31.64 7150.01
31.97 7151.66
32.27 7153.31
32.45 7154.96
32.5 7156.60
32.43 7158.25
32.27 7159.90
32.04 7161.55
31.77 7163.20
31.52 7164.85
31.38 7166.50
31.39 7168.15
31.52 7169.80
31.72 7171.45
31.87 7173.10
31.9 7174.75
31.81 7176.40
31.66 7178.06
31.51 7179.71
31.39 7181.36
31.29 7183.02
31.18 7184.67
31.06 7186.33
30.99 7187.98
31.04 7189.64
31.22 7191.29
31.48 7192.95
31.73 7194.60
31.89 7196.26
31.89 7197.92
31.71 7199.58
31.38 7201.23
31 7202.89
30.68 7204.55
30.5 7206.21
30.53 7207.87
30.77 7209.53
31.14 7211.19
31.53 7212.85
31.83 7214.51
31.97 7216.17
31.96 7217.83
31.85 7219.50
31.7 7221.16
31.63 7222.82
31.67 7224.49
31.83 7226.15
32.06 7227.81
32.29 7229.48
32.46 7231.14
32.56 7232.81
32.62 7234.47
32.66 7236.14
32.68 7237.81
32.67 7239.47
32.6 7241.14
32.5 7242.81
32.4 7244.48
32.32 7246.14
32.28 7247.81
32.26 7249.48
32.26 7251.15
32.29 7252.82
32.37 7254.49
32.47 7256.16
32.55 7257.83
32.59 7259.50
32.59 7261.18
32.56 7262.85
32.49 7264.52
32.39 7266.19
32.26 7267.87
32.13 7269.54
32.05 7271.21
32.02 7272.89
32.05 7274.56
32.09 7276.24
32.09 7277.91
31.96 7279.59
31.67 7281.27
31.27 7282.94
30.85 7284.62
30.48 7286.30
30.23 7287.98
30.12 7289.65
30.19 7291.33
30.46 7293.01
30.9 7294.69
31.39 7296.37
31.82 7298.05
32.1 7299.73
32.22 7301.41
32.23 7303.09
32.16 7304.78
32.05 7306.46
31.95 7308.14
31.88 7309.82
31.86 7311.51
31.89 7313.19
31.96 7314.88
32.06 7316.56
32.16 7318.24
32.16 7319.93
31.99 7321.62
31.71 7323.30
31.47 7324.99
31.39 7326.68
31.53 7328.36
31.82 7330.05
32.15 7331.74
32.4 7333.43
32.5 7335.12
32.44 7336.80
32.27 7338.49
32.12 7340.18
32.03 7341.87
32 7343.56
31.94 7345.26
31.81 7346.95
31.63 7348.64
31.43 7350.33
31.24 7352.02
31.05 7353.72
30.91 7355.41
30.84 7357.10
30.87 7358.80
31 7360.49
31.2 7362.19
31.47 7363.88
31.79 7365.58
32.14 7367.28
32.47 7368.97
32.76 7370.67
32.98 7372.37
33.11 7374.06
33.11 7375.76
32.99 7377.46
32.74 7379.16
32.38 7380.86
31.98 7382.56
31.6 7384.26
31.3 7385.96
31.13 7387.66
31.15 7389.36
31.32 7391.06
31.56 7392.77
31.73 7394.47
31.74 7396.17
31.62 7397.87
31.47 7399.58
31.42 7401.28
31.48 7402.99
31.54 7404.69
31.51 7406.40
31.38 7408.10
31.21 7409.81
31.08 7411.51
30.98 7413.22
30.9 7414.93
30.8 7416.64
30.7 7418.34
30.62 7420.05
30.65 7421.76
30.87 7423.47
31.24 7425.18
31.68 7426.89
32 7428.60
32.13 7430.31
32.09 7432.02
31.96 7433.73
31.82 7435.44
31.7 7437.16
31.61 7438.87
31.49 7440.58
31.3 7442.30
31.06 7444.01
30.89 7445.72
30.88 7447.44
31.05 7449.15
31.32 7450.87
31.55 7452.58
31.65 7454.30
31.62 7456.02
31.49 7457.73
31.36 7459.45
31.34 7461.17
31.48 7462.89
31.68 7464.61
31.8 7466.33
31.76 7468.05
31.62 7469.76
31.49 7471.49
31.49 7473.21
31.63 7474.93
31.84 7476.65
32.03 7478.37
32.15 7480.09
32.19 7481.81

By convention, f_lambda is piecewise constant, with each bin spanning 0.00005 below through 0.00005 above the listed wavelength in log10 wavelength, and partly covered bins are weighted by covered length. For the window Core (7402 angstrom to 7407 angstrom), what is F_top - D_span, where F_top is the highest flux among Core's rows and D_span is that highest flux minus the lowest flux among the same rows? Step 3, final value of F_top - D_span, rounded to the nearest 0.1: 31.5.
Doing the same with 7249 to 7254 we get 32.3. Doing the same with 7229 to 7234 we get 32.3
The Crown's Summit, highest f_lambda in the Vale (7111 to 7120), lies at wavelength 7112.25 angstrom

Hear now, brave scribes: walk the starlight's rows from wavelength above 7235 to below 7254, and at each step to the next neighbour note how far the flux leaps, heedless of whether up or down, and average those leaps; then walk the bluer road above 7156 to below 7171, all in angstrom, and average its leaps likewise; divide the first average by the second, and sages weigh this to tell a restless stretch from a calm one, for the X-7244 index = 0.30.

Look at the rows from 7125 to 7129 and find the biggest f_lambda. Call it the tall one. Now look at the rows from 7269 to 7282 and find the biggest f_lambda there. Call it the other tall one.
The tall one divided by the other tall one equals 1.01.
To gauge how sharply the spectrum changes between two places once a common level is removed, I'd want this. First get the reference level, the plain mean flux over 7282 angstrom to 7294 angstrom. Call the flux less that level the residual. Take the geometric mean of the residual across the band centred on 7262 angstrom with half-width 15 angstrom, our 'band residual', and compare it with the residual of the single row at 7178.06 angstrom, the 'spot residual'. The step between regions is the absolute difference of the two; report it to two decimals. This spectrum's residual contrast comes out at 0.65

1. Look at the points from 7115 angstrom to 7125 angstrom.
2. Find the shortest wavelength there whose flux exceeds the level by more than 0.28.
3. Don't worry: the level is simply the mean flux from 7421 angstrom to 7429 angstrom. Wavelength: 7115.52 angstrom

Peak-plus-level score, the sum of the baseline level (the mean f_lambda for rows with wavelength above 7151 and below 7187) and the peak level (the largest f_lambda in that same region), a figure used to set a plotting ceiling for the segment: 64.3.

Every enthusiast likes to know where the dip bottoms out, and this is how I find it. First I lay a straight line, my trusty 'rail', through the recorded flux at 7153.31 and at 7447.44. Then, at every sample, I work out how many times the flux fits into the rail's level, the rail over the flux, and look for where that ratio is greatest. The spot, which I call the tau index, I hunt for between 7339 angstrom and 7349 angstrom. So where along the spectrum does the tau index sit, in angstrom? 7348.64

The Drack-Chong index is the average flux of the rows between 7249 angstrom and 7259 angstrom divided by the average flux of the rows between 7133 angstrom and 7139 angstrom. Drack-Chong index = 1.01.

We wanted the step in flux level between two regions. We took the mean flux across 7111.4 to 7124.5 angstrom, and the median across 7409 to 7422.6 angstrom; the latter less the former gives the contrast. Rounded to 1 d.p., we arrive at -1.9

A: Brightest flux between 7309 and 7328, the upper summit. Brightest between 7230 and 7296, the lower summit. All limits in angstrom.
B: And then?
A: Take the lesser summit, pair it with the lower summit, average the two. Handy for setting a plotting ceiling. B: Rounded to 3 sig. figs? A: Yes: 32.4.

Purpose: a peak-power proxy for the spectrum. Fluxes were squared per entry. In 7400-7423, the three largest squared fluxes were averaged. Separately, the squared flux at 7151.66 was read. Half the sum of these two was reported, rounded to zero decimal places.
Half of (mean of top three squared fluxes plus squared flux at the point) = 1007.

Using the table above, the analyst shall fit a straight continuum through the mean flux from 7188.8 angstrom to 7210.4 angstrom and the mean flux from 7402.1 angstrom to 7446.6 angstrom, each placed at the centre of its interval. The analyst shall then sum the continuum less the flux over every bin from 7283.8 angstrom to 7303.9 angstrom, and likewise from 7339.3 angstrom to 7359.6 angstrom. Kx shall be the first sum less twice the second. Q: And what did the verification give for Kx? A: 7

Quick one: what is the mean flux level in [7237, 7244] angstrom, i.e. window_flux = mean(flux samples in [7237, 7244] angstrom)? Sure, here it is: 32.6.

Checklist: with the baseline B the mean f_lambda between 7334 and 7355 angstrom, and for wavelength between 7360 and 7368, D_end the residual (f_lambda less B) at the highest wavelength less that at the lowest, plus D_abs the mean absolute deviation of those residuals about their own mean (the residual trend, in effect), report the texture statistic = 1.5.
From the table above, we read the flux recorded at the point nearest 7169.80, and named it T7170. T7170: 31.52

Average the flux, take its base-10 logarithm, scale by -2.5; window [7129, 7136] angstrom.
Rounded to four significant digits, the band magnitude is -3.762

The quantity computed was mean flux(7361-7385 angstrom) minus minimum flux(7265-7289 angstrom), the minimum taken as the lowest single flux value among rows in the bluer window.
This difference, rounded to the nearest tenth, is 2.1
